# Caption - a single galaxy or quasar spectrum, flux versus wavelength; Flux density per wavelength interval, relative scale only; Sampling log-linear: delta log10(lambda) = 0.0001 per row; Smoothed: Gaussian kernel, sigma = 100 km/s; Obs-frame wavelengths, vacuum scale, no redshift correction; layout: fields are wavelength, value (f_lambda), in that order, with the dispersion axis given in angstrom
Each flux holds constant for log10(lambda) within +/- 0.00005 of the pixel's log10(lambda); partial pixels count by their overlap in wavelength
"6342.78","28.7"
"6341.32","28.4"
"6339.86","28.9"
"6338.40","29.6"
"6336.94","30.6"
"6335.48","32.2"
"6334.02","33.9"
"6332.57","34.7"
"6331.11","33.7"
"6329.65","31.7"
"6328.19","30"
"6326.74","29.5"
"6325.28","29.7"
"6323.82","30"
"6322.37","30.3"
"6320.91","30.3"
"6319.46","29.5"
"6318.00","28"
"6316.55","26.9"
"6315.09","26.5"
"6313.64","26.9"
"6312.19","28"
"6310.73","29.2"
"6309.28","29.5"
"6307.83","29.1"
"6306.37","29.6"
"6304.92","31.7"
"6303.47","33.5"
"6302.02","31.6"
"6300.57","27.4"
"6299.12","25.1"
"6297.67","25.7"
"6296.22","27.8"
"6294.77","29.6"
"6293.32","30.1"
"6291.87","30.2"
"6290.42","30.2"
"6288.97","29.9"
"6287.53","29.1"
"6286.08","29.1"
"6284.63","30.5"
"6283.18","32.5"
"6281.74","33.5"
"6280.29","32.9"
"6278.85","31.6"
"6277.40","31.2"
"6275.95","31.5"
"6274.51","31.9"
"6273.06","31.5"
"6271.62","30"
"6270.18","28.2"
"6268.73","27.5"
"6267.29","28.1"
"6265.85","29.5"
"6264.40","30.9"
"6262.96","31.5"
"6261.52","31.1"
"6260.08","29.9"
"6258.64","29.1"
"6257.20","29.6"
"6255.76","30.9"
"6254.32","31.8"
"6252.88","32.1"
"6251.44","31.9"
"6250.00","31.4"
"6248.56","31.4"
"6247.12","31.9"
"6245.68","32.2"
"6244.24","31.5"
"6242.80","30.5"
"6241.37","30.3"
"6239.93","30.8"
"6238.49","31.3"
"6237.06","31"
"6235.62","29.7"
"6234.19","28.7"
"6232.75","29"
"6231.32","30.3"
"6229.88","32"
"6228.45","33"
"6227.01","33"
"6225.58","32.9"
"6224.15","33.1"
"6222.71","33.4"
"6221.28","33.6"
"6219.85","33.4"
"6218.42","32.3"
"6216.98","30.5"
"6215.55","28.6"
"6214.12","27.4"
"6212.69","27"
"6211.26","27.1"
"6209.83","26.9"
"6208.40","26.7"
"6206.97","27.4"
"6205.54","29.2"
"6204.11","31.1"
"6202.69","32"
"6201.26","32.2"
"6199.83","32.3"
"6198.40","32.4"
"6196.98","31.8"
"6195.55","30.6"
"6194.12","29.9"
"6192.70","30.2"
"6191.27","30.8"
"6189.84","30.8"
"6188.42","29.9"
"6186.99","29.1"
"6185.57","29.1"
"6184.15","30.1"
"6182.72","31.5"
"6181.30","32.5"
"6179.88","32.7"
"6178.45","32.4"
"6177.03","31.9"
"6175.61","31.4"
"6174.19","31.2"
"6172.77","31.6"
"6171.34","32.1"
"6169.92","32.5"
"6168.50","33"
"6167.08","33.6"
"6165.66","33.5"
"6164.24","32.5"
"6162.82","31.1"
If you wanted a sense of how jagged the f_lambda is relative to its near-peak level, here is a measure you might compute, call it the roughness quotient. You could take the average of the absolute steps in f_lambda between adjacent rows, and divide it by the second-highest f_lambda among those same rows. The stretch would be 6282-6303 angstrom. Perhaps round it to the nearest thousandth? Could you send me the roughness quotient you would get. 0.039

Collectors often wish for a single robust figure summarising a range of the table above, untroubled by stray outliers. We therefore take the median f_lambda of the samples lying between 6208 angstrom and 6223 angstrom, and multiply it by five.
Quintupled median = 143.0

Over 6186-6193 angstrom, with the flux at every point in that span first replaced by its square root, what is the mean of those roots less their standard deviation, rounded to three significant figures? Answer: 5.43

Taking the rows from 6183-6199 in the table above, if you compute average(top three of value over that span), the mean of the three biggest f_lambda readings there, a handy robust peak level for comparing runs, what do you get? 31.7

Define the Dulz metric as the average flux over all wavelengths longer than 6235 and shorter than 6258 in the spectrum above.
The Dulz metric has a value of 31.1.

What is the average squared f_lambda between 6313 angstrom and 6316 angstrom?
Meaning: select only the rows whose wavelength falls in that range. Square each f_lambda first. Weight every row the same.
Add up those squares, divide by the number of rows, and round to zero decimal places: 713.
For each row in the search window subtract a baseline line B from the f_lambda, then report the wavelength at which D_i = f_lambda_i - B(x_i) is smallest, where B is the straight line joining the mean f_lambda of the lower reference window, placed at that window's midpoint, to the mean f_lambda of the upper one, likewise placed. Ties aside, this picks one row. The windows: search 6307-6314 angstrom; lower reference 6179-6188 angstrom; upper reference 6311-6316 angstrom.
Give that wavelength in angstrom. 6313.64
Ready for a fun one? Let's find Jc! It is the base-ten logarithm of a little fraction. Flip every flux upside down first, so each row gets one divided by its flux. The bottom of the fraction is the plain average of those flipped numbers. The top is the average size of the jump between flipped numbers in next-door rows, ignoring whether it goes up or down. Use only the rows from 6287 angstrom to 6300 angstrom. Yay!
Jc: -1.55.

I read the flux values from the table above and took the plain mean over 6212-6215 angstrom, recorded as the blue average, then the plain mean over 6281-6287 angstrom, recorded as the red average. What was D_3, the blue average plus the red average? 58.6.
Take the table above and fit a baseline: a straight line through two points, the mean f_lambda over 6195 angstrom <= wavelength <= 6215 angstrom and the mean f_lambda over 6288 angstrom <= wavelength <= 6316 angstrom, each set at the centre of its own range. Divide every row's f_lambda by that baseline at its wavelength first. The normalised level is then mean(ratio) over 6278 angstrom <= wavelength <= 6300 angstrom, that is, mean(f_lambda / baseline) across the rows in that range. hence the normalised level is 1.03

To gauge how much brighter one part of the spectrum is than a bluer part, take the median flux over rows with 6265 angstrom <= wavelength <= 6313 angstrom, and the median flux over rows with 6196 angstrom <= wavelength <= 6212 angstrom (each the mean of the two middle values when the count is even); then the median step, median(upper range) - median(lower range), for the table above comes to -1.2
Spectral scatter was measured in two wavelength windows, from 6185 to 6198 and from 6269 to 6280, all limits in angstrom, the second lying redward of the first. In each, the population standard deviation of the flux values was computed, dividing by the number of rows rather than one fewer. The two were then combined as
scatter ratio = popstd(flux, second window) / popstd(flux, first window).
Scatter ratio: 1.5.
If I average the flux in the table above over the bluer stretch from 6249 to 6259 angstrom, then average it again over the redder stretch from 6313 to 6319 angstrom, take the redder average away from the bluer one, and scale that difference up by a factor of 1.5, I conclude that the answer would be 5.8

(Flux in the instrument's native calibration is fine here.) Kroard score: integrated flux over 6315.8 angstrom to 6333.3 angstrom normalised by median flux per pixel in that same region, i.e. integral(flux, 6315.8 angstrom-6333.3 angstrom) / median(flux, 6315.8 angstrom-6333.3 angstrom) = 18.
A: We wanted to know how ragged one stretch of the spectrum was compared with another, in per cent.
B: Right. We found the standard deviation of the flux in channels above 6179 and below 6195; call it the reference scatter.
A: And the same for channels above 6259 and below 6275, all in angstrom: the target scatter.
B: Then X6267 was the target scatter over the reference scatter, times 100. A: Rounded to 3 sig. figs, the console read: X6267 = 126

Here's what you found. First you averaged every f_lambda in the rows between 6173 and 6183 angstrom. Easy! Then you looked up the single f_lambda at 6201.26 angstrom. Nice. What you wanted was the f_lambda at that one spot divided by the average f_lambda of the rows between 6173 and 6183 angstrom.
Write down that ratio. 1.01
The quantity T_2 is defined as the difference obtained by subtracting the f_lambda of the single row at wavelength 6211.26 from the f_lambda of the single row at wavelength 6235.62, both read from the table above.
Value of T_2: 2.6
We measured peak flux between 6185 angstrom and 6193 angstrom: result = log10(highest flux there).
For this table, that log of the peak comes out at 1.49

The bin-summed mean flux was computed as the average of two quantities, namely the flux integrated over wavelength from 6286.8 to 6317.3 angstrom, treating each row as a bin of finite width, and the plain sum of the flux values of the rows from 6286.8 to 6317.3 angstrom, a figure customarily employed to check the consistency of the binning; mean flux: 745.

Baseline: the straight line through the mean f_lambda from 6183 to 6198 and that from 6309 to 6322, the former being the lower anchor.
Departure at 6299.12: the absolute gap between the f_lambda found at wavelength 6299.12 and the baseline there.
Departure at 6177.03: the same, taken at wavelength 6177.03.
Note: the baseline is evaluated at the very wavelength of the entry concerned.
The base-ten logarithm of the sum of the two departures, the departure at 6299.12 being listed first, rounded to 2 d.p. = 0.69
